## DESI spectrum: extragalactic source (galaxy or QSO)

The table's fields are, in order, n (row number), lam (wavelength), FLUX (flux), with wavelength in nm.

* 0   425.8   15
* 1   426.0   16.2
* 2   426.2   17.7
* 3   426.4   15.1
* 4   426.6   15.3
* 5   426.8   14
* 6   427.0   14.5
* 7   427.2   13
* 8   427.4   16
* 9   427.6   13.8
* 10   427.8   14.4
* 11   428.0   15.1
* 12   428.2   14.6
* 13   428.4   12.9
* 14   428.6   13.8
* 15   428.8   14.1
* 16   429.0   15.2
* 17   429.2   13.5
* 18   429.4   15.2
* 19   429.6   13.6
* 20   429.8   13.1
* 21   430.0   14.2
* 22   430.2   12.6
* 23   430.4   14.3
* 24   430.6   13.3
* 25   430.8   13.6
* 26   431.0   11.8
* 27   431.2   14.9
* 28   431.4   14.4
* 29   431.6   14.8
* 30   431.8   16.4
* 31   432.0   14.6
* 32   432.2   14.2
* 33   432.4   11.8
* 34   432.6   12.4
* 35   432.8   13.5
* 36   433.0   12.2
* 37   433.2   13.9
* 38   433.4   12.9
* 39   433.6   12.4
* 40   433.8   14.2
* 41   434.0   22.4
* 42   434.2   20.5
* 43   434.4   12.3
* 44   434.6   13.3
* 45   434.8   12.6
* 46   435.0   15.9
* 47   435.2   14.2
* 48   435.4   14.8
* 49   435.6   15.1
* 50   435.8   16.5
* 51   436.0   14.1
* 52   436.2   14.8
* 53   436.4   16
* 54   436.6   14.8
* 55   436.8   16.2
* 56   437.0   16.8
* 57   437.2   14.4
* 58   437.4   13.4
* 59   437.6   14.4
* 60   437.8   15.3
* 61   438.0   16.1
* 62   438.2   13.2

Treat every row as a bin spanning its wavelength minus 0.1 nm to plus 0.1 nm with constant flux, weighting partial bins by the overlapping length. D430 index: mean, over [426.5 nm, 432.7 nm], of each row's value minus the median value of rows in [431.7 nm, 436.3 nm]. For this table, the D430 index -0.2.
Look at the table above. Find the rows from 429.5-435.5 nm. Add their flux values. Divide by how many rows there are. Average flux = 14.2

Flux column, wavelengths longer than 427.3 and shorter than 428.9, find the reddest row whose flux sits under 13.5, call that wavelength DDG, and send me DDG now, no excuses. 428.4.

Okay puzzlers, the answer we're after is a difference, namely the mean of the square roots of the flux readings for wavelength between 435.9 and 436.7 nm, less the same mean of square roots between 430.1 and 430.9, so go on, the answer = 0.2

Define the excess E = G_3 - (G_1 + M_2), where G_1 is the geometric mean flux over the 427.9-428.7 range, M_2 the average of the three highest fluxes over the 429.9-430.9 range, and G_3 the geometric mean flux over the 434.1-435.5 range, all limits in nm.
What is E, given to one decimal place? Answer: -13.5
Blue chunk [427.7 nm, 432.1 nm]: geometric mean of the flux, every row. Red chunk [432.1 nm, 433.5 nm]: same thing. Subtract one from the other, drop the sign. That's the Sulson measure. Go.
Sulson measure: 1.1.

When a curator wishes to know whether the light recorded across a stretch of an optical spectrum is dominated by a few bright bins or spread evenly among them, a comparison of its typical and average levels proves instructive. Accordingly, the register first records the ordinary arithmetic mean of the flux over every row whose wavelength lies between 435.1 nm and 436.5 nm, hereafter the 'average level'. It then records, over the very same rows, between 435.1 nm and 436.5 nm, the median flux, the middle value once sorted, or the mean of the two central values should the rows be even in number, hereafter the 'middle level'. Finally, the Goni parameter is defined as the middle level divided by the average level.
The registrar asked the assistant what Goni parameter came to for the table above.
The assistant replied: 0.98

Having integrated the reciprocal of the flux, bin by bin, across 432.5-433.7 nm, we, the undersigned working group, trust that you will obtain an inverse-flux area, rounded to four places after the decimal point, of 0.0934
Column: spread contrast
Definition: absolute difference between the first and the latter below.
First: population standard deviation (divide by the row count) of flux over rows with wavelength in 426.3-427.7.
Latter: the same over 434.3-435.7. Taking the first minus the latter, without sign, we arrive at 0.30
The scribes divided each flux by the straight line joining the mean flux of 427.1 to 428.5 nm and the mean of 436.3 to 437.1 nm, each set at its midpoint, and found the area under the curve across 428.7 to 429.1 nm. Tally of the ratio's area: 0.405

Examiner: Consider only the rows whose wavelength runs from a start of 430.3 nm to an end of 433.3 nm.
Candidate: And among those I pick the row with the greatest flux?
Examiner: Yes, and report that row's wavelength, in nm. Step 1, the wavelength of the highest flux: 431.8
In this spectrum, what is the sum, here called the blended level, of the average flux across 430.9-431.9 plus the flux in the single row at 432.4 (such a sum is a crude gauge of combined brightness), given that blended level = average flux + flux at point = 26.3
